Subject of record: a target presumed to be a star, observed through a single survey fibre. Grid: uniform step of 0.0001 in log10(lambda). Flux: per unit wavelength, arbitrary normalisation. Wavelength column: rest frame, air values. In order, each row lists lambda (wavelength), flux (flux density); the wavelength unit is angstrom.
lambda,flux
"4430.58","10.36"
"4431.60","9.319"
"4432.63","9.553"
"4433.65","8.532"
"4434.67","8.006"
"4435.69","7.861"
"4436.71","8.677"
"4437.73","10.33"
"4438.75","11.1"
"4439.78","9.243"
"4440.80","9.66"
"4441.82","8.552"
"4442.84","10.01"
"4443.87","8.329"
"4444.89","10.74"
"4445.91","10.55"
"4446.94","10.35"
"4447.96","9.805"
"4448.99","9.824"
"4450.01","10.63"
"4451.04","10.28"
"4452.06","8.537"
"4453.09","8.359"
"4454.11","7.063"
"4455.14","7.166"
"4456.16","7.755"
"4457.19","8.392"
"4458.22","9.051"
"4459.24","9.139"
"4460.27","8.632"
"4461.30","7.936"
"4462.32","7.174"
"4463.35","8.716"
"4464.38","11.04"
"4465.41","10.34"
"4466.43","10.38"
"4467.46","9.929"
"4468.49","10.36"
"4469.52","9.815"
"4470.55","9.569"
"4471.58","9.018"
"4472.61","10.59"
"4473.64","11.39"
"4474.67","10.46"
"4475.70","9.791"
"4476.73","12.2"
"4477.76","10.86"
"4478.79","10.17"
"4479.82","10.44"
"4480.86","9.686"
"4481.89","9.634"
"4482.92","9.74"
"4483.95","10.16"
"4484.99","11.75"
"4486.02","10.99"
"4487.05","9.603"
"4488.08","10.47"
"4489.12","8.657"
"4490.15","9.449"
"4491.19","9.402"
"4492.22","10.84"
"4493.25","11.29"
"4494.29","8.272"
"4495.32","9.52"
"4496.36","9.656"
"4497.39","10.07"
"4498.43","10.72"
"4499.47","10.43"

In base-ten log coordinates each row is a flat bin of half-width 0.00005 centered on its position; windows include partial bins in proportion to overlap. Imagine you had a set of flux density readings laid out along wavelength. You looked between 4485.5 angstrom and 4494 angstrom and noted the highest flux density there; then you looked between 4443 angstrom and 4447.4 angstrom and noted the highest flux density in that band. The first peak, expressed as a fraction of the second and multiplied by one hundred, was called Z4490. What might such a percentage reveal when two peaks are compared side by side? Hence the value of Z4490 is 105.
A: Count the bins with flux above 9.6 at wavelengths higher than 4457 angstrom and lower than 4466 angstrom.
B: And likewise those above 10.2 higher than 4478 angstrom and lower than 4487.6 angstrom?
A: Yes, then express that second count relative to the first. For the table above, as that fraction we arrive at 1.5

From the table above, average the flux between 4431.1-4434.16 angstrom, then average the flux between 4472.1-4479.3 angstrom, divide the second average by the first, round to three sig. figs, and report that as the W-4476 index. 1.18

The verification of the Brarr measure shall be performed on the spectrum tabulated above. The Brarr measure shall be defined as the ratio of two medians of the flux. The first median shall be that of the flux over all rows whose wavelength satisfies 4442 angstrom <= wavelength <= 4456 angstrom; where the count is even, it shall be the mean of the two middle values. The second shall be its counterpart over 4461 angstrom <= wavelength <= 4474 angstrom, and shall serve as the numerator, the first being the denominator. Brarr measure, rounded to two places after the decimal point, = 1.01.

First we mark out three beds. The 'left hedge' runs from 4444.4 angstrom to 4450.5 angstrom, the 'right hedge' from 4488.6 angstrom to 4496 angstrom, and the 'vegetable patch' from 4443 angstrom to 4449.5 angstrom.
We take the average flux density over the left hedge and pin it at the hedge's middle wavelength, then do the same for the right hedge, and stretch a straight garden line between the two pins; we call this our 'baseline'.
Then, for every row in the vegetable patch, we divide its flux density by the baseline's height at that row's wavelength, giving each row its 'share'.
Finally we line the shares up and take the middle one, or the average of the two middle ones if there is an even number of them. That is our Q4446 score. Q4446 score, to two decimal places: 0.98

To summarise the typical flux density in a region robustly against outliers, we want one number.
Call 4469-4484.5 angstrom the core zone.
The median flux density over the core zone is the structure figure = 10.2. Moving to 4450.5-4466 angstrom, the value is 8.5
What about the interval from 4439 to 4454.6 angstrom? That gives 9.8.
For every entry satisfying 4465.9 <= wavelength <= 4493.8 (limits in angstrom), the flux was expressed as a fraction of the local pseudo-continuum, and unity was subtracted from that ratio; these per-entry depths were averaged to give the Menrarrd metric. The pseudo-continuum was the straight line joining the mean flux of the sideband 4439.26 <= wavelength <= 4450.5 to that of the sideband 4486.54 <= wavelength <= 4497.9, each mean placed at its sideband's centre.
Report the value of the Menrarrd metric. 0.05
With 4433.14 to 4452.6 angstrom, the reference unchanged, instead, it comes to -0.03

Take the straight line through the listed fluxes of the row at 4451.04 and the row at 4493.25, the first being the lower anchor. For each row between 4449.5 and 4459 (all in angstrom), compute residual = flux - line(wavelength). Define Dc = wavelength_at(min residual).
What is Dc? 4454.11 angstrom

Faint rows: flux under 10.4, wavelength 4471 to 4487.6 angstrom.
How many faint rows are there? 8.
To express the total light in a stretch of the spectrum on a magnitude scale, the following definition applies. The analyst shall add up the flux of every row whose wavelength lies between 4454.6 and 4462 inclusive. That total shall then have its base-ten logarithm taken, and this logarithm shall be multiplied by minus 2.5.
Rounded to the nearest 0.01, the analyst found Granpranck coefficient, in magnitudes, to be -4.41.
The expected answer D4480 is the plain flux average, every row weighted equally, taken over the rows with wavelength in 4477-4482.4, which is 10.2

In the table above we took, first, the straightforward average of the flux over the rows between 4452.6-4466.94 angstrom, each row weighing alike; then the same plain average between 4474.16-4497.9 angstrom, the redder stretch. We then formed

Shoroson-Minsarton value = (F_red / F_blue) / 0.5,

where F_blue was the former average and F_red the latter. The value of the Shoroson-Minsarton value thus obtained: 2.34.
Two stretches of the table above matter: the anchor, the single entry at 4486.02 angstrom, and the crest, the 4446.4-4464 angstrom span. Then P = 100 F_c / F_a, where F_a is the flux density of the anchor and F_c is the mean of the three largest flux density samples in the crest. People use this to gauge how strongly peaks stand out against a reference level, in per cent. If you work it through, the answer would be 95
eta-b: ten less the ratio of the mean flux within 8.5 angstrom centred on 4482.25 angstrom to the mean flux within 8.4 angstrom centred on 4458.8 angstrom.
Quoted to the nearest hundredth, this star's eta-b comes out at 8.73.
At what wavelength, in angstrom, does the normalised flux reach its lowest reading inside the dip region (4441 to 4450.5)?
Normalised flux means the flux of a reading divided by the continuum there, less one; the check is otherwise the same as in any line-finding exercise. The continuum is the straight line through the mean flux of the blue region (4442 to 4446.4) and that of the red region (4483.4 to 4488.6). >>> 4443.87 angstrom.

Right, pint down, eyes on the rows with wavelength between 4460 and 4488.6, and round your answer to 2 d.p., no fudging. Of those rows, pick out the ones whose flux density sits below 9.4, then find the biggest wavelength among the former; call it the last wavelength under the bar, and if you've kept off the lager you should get 4471.58 angstrom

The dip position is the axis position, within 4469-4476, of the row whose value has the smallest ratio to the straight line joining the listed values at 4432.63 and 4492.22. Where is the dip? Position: 4471.58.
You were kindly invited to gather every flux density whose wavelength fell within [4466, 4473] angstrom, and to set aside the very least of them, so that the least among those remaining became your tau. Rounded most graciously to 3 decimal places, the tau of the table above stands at 9.569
